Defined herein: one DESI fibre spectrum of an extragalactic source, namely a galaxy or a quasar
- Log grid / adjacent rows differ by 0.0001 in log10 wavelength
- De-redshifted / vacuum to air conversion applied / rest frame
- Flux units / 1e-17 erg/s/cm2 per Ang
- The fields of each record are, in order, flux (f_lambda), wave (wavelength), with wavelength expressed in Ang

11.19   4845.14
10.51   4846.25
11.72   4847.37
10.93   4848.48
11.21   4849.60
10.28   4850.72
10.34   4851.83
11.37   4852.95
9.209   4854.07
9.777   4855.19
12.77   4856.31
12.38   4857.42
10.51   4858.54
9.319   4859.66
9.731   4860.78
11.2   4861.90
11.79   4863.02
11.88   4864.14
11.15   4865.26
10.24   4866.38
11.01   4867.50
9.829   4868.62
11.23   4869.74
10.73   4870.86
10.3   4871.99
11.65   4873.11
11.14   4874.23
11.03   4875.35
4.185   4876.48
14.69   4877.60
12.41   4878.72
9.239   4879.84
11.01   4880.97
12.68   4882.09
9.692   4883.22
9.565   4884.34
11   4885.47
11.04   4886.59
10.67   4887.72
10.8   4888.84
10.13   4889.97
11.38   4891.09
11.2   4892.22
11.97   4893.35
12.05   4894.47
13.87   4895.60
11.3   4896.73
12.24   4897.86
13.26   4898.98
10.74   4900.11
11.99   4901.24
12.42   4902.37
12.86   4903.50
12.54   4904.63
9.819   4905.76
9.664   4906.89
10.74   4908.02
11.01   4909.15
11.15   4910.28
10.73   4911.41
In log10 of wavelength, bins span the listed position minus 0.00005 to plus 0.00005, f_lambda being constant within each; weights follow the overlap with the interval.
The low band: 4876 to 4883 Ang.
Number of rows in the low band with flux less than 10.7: 2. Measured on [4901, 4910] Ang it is 2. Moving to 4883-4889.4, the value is 3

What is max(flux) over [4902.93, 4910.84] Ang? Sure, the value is 12.86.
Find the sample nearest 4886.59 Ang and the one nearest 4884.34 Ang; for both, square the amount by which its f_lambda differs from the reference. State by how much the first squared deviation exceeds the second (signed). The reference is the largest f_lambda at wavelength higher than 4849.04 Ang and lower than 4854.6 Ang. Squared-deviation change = -3.1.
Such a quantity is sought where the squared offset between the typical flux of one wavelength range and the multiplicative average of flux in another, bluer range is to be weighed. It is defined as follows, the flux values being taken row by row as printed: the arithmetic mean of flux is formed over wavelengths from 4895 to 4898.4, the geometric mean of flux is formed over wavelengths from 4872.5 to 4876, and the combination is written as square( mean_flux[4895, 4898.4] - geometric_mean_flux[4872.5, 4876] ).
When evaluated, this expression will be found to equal 1.4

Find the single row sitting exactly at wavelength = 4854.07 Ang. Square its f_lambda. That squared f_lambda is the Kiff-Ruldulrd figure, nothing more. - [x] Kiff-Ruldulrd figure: 85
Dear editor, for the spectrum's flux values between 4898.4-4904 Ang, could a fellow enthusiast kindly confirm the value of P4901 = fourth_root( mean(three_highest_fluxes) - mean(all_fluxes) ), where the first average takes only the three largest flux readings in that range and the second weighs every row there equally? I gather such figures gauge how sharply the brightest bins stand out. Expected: 0.88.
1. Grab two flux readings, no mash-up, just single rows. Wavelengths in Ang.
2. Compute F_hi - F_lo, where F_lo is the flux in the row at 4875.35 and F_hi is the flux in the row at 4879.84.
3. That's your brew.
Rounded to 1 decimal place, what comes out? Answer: -1.8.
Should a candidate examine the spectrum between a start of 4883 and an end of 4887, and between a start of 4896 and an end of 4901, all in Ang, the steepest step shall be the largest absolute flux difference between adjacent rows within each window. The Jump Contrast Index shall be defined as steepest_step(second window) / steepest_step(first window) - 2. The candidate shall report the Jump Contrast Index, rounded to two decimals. -0.24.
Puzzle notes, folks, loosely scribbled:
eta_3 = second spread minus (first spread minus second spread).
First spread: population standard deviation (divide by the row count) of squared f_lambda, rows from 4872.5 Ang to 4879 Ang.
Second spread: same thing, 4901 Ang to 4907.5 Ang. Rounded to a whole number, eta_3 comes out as -1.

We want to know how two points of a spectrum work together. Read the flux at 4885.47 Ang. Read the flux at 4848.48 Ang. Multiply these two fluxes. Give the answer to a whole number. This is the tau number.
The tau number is 120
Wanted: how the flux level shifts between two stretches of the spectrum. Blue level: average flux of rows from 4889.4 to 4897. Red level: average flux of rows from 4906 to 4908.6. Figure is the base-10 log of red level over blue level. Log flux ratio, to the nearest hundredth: -0.06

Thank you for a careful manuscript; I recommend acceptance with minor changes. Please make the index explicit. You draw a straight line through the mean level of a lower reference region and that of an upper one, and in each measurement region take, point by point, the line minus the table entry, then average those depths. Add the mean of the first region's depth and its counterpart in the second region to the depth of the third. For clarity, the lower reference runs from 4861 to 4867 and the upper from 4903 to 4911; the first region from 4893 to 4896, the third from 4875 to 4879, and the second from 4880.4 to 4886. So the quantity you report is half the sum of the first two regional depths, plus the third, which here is 0.1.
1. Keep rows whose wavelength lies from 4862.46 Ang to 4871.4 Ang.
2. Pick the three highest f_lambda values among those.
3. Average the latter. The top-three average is 11.6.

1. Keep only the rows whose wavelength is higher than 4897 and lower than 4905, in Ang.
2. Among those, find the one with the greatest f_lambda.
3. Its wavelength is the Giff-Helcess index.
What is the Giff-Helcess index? 4898.98 Ang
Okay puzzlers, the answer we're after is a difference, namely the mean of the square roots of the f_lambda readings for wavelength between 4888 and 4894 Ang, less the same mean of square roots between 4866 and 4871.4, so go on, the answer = 0.07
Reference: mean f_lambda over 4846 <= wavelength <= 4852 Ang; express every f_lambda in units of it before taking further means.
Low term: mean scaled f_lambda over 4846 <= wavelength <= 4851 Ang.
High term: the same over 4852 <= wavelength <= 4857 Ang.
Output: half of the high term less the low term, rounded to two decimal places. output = -0.01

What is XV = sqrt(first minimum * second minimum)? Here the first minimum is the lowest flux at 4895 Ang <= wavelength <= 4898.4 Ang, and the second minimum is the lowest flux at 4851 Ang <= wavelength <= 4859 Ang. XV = 10.2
